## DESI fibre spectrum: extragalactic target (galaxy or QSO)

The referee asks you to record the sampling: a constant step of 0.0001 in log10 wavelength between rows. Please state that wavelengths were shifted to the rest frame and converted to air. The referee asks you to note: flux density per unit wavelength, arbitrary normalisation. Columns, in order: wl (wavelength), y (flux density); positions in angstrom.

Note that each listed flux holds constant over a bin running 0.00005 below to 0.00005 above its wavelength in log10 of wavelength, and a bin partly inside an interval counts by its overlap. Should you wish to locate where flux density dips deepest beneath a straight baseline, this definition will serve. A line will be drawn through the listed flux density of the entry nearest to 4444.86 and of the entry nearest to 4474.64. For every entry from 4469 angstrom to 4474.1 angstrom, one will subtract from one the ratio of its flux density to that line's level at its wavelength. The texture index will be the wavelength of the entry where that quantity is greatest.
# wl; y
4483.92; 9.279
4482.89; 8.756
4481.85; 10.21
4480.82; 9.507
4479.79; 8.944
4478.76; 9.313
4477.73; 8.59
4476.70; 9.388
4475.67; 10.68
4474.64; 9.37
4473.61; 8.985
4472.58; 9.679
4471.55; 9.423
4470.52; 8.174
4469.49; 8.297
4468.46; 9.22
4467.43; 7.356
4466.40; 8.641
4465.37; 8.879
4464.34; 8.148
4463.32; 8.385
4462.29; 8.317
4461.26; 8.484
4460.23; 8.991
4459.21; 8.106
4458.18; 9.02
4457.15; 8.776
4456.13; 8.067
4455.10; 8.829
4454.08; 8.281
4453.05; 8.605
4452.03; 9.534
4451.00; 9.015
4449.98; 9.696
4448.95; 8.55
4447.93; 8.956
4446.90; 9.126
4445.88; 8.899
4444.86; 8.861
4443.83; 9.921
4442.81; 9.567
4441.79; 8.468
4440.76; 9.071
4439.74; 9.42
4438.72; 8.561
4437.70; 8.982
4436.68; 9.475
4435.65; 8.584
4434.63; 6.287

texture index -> 4470.52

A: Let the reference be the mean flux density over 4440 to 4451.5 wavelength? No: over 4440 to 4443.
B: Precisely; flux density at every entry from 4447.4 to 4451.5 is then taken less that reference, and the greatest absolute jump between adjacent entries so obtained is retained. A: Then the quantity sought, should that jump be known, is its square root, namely 1.07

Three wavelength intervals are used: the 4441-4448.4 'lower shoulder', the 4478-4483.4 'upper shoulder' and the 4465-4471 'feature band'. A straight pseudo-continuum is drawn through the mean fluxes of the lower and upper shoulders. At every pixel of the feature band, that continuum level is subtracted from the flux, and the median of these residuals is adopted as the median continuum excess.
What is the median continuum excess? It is -0.8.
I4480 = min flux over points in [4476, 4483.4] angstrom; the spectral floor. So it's 8.59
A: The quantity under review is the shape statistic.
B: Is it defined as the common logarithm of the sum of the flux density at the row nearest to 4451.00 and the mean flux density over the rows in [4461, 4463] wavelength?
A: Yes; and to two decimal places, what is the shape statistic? 1.24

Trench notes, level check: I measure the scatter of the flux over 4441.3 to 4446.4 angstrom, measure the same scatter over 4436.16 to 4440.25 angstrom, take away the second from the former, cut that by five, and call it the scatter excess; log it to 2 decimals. 0.03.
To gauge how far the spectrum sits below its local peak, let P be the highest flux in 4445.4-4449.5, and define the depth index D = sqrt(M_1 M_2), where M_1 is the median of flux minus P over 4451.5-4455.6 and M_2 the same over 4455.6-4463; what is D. 0.51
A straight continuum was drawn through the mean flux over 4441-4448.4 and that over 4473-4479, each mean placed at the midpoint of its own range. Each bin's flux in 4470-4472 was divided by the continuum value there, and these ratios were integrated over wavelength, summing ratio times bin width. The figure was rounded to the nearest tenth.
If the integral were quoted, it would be 1.9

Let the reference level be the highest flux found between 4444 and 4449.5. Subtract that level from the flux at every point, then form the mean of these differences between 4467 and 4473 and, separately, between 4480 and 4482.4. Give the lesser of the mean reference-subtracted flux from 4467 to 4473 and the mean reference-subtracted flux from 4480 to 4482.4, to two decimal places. -0.43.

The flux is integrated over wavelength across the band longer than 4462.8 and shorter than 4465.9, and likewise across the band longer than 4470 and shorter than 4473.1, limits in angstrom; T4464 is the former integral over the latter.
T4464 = 0.93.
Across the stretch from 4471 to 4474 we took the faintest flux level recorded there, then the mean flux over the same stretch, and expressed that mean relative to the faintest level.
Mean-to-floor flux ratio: 1.04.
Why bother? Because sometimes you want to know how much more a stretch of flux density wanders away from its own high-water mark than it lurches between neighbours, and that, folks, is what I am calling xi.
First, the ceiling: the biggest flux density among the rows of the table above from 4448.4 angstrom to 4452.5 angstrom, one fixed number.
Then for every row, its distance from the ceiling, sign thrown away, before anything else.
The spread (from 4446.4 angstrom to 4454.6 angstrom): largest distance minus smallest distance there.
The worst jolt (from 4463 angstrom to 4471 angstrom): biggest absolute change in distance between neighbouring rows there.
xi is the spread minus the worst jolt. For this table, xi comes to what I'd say -0.4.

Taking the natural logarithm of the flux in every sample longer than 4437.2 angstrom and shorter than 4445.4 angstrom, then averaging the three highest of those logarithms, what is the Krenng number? 2.27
